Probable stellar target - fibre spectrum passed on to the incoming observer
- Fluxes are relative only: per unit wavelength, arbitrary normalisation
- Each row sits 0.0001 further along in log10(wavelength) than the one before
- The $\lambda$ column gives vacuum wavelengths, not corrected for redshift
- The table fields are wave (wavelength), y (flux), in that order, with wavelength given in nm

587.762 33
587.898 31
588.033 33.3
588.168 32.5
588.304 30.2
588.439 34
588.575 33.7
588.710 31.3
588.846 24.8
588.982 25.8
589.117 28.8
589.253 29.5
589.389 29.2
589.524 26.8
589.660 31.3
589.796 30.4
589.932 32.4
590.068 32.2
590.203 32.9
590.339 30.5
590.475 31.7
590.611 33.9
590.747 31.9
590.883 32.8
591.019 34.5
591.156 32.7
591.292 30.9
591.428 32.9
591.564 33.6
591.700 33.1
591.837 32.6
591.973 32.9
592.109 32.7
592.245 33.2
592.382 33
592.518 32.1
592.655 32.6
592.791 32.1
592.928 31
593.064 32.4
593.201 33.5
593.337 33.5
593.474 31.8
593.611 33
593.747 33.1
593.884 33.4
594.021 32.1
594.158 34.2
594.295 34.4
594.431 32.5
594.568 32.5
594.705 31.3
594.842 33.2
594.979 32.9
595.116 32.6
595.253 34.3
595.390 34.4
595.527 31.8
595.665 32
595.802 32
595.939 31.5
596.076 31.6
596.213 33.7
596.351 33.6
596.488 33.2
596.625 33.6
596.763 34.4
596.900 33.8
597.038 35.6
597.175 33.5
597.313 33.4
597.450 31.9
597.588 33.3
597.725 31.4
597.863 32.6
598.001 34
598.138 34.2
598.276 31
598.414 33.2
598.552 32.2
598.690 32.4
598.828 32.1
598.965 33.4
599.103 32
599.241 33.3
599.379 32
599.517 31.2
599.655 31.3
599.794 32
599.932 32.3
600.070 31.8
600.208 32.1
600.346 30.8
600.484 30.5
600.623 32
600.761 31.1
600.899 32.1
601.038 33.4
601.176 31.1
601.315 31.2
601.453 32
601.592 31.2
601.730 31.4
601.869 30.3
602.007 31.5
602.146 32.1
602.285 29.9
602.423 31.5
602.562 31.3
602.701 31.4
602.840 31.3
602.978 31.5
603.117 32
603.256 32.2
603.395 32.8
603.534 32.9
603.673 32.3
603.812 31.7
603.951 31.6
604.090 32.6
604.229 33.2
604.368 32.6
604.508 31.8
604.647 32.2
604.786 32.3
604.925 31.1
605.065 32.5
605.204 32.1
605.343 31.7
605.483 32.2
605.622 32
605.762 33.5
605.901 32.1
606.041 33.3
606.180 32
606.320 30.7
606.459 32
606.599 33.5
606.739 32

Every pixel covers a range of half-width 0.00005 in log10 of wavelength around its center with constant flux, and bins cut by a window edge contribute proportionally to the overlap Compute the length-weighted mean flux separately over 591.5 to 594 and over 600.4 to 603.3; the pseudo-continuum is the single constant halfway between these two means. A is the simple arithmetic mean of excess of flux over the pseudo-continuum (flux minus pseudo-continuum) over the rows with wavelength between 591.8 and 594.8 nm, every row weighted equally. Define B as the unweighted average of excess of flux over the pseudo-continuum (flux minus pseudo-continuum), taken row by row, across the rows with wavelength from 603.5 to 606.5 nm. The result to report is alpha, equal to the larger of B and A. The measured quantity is 0.62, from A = 0.62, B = 0.1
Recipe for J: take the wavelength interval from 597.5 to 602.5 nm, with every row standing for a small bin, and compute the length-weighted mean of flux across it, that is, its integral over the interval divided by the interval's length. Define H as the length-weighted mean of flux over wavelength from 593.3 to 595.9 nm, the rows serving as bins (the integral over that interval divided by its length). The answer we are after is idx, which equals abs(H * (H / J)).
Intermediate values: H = 32.9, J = 31.9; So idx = 33.8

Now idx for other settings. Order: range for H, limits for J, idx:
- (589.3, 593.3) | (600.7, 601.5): 32.4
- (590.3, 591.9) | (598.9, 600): 33.1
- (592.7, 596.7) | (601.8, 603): 34.5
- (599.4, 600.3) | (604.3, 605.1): 31.5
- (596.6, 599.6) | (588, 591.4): 34.8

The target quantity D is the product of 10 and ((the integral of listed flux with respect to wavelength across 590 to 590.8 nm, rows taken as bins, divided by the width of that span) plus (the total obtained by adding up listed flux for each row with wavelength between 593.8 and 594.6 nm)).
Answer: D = 2313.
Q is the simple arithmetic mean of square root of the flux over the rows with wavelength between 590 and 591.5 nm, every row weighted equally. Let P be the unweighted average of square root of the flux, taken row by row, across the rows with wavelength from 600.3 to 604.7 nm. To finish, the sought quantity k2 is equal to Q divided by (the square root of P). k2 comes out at 2.40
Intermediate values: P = 5.63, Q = 5.70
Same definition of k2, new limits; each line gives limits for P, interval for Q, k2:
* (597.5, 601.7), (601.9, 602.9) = 2.35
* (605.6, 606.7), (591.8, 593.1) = 2.39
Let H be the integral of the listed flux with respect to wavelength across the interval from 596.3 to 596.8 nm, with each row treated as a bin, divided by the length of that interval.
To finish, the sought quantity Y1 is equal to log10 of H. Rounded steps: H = 33.7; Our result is 1.53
